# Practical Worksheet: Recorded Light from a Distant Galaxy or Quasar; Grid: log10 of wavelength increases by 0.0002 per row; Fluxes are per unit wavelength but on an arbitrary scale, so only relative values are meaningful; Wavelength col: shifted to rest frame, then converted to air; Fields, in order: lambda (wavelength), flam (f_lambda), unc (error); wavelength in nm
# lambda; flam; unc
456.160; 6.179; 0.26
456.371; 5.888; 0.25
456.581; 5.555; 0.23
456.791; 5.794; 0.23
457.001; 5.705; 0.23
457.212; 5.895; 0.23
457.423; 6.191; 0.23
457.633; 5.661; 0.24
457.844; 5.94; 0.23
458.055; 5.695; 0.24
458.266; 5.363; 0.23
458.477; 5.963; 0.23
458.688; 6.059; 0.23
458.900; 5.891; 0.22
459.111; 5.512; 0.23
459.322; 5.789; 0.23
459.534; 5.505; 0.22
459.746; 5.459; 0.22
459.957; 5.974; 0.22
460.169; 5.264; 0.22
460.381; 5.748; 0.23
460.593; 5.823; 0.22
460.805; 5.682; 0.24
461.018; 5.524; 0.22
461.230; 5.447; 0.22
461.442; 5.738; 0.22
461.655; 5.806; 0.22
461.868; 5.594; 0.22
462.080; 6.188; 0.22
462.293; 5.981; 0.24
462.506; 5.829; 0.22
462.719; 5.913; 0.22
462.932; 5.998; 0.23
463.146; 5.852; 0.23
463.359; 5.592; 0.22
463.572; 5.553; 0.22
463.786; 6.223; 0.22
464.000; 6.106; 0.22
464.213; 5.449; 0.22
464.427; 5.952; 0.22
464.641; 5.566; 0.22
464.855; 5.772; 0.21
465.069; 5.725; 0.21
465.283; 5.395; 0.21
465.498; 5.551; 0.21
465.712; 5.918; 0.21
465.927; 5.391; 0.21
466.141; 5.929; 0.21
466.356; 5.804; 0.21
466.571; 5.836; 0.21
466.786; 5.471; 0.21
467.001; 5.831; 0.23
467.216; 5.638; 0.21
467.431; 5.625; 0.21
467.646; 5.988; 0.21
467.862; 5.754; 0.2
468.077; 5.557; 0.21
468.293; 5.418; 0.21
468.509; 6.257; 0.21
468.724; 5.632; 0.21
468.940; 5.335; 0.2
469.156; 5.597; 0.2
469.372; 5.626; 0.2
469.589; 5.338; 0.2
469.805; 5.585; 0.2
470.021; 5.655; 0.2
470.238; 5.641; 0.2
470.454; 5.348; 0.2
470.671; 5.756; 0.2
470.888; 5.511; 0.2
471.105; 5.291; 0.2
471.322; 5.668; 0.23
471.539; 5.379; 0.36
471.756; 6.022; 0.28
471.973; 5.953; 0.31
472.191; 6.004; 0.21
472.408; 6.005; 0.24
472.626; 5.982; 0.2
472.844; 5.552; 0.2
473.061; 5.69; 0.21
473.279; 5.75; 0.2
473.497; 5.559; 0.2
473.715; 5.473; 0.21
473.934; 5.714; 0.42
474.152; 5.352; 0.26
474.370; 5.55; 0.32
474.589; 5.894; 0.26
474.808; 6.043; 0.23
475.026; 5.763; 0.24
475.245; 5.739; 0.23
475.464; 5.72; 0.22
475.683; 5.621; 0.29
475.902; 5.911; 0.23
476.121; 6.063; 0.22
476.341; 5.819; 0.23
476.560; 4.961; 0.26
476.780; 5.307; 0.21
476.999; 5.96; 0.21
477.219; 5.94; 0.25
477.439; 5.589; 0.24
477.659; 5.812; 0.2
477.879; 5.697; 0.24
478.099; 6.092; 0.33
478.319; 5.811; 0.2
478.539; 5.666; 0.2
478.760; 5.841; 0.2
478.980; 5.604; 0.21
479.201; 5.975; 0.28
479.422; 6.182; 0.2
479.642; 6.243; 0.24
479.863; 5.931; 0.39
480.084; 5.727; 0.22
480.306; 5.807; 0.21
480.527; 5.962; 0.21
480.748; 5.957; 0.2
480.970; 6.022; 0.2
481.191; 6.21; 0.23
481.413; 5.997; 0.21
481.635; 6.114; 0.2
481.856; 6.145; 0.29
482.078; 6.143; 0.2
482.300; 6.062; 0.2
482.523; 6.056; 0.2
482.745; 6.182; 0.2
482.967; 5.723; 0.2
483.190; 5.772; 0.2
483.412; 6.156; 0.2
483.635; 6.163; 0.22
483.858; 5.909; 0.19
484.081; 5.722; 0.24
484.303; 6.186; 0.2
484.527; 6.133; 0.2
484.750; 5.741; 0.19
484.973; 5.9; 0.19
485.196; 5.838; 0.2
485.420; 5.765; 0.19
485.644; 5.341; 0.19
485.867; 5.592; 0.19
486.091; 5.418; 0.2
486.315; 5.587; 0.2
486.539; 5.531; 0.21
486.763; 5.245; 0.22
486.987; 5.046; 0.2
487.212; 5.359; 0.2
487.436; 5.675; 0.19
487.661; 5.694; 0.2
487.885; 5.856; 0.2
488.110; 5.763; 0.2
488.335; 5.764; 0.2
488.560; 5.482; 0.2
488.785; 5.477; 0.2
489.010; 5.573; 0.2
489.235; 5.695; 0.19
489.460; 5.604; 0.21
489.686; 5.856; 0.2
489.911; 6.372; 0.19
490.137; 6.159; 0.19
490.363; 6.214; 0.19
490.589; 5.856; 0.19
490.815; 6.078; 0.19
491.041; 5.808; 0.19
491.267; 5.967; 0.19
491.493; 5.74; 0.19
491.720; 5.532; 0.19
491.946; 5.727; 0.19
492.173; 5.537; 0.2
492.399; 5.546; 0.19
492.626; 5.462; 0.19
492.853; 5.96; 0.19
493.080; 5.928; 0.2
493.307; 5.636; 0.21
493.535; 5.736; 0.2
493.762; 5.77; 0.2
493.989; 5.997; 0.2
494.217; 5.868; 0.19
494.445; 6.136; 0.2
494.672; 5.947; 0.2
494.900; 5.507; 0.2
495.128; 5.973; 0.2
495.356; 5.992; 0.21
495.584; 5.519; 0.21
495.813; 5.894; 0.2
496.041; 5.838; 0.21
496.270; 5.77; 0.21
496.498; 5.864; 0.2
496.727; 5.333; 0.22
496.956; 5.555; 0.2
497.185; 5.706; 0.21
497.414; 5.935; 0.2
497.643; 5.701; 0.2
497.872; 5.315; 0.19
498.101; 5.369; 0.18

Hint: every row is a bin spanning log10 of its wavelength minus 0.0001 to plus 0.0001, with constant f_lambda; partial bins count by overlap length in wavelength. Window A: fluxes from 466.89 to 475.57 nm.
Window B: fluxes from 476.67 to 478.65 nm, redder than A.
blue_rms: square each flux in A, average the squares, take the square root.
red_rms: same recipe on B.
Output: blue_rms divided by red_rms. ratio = 0.986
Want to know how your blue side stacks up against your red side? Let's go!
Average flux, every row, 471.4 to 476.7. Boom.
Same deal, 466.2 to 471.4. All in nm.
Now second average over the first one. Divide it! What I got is 0.98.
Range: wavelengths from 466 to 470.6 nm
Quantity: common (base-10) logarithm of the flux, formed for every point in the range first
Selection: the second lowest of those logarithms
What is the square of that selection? 0.529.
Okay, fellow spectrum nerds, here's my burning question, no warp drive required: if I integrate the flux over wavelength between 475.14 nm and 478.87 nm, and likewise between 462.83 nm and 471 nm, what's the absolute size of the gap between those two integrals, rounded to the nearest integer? 25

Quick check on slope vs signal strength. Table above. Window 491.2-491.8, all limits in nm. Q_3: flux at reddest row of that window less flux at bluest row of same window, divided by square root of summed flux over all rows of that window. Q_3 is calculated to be -0.10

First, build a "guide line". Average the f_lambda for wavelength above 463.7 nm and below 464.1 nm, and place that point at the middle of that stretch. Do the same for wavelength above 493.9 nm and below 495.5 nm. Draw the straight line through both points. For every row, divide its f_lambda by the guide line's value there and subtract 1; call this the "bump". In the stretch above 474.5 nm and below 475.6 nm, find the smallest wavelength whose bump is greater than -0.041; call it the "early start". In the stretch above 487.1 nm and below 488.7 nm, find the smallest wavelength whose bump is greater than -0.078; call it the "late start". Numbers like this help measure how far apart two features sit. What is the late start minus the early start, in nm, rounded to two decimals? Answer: 12.85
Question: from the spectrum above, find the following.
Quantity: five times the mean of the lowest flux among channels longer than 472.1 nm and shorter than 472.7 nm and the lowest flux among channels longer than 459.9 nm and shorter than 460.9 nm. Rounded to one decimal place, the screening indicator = 28.1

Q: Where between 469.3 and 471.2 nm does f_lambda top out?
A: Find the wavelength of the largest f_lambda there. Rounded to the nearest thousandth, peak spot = 470.671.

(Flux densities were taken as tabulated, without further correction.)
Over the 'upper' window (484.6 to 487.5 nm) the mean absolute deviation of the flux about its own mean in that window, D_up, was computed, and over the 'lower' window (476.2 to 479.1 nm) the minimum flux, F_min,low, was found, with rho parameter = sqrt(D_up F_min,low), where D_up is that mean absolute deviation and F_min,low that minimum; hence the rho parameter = 1.00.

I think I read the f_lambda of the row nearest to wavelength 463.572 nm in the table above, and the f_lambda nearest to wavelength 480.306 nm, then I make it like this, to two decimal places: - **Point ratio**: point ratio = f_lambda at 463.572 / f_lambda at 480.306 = 0.96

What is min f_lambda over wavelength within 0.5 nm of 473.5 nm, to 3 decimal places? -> 5.473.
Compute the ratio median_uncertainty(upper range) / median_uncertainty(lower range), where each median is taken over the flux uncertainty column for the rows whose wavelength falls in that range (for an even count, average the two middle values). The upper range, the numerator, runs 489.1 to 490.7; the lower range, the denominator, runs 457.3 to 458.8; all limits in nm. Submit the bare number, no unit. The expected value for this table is 0.83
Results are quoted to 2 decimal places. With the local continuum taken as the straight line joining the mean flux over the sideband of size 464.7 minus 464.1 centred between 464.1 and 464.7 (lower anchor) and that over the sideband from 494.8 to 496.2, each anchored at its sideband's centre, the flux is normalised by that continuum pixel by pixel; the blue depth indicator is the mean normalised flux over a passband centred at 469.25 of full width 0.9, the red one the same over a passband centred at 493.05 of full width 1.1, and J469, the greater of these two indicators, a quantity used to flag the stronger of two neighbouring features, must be 0.99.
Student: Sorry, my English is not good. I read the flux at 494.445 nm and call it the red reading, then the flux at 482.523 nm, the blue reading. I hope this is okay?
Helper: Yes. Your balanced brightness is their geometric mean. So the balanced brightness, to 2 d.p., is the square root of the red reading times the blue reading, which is 6.10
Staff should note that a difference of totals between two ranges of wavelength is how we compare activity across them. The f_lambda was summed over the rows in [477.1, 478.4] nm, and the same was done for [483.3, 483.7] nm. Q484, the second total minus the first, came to -23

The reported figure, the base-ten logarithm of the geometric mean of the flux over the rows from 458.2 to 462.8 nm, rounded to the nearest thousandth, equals 0.758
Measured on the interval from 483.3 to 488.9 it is 0.755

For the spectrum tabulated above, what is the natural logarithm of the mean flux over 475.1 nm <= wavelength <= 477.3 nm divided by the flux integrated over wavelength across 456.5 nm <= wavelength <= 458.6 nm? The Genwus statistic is -0.76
